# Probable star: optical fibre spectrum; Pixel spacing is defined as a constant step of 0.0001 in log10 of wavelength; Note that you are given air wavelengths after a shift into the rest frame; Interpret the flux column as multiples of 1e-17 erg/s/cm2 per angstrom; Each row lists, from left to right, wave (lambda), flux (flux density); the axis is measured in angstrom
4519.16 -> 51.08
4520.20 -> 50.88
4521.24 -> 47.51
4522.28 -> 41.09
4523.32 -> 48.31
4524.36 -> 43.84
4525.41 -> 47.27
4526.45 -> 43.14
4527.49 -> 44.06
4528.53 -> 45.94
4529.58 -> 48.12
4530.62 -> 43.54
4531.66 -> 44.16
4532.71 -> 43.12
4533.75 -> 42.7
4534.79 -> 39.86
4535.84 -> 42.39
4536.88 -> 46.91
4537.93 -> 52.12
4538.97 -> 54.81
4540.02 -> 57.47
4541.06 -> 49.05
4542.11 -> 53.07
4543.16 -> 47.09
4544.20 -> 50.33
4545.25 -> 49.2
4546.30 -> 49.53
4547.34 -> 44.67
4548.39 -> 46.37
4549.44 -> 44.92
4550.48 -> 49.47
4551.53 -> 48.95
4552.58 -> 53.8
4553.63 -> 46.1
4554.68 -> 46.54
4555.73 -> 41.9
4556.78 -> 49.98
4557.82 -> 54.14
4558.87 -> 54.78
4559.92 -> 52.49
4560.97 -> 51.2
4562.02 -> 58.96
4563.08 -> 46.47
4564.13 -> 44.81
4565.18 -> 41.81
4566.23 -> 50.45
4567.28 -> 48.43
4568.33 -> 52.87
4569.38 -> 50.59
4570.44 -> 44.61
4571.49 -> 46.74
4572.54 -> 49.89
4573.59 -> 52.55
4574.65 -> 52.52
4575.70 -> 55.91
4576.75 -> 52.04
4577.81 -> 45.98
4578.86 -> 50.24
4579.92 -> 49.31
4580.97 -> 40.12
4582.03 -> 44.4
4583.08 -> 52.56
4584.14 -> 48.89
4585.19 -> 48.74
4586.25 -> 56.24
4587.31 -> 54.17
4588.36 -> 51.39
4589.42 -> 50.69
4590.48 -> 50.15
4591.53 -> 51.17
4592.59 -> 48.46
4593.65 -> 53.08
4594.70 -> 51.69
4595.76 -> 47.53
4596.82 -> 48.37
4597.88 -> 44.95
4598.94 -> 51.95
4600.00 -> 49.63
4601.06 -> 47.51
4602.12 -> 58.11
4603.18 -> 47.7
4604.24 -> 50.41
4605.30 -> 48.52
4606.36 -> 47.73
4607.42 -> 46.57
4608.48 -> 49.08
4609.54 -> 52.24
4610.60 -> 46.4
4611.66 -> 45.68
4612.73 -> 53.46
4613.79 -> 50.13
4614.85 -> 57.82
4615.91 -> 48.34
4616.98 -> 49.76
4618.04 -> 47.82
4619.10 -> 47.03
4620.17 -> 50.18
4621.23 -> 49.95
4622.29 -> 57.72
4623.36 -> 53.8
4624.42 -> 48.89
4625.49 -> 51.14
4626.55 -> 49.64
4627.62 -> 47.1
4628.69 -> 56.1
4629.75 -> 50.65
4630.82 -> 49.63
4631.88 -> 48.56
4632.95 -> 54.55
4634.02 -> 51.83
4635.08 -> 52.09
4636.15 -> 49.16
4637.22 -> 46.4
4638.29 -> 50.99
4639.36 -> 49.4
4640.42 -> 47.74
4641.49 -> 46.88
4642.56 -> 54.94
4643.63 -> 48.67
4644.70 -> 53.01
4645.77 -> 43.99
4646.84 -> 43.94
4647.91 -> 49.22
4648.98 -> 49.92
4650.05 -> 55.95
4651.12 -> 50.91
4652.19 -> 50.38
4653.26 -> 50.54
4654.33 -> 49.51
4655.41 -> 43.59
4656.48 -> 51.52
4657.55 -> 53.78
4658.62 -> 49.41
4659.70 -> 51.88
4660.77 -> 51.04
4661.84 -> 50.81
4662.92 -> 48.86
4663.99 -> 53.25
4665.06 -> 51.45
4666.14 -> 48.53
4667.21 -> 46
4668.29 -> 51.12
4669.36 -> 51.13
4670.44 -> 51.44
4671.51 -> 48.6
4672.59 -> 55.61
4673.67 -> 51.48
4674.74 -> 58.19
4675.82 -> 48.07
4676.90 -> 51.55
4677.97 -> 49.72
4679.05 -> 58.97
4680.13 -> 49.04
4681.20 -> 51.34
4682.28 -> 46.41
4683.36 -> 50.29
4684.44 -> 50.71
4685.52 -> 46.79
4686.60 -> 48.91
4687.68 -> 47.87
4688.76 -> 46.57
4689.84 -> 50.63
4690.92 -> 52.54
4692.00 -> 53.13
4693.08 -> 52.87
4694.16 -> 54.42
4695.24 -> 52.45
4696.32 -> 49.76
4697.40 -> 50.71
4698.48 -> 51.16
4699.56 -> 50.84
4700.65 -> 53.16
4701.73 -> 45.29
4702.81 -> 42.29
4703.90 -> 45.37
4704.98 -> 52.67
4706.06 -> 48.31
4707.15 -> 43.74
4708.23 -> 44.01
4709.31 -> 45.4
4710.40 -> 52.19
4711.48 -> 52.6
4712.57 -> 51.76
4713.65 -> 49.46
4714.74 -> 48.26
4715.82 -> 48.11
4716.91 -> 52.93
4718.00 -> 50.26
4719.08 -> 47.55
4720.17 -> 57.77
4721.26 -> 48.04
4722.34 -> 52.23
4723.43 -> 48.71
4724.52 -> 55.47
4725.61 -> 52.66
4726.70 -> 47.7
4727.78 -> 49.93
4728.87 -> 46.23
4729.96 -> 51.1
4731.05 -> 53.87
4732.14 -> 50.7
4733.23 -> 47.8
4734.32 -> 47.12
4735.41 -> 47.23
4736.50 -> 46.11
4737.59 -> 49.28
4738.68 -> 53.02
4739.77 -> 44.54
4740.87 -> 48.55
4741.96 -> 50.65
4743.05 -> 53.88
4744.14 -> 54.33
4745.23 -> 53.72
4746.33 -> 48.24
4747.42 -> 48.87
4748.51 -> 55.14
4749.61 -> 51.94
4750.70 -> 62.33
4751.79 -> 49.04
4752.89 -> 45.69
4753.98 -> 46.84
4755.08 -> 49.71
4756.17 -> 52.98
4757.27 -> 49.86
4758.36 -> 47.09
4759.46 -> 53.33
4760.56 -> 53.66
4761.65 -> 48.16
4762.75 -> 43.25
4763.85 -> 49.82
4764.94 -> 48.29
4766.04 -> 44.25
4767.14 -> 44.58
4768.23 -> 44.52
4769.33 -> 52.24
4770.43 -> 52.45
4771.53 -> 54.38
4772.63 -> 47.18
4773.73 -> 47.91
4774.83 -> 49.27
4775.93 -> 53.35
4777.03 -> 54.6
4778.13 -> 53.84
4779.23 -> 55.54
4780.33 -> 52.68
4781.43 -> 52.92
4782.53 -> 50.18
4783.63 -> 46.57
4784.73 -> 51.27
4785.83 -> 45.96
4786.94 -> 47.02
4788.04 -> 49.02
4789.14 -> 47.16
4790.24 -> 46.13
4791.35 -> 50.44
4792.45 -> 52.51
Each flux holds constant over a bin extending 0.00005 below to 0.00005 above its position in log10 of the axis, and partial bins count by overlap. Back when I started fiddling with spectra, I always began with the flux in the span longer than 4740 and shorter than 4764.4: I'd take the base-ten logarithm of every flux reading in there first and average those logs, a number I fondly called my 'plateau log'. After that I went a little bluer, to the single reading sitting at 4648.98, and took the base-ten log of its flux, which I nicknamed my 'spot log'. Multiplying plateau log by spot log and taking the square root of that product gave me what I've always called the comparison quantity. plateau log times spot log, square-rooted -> 1.70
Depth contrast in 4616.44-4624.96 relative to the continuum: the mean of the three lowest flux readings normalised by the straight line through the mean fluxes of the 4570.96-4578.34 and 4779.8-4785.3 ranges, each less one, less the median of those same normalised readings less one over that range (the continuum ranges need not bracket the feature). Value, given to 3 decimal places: -0.038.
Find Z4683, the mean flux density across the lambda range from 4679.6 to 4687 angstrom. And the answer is 49.1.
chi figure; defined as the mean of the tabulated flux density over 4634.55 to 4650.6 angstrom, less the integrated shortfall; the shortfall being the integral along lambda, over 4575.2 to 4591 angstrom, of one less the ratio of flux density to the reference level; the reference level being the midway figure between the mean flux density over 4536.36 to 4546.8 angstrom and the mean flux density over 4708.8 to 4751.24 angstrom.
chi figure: 49.3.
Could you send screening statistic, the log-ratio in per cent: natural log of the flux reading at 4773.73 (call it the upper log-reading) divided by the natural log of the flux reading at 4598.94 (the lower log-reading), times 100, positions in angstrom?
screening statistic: 98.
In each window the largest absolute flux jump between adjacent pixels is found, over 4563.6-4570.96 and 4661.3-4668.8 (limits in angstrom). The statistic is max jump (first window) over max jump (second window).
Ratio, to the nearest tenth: 1.7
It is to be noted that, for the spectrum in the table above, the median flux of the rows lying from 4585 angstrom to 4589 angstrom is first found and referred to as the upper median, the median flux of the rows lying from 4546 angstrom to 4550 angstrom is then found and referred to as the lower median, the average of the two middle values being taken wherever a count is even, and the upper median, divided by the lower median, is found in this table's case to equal 1.16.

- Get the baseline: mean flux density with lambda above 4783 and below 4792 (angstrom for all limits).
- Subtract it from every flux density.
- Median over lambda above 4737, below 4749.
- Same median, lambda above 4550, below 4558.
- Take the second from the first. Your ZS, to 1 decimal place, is 1.4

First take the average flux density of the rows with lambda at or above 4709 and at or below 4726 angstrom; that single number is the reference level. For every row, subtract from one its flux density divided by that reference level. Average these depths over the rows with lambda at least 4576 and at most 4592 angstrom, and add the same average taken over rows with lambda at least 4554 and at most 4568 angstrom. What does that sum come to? 0.050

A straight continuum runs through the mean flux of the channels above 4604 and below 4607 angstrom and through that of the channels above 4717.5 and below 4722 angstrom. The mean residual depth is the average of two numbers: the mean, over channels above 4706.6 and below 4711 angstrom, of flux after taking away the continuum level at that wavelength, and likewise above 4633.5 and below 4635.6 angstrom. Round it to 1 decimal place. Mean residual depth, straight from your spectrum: -0.9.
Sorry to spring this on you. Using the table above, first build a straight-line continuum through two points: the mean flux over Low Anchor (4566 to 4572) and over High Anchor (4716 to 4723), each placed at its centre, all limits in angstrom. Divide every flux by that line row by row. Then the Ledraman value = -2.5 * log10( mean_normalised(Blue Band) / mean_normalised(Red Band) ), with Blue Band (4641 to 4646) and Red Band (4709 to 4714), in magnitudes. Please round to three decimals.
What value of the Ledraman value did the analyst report -0.007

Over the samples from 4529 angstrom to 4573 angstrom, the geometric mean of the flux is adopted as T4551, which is 48.2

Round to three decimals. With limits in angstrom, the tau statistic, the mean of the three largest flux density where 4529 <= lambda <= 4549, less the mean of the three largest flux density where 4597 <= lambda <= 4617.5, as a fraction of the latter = -0.024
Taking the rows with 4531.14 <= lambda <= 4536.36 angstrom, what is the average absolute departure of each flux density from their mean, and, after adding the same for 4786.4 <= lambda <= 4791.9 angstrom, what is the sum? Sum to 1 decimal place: 2.5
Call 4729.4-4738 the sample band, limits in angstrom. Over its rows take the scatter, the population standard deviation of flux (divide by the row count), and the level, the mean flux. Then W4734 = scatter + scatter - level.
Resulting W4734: -44.3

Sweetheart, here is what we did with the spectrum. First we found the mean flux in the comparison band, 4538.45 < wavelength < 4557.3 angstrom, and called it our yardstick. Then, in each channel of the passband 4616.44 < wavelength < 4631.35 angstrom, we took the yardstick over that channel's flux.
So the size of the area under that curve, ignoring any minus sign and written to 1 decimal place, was 14.5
